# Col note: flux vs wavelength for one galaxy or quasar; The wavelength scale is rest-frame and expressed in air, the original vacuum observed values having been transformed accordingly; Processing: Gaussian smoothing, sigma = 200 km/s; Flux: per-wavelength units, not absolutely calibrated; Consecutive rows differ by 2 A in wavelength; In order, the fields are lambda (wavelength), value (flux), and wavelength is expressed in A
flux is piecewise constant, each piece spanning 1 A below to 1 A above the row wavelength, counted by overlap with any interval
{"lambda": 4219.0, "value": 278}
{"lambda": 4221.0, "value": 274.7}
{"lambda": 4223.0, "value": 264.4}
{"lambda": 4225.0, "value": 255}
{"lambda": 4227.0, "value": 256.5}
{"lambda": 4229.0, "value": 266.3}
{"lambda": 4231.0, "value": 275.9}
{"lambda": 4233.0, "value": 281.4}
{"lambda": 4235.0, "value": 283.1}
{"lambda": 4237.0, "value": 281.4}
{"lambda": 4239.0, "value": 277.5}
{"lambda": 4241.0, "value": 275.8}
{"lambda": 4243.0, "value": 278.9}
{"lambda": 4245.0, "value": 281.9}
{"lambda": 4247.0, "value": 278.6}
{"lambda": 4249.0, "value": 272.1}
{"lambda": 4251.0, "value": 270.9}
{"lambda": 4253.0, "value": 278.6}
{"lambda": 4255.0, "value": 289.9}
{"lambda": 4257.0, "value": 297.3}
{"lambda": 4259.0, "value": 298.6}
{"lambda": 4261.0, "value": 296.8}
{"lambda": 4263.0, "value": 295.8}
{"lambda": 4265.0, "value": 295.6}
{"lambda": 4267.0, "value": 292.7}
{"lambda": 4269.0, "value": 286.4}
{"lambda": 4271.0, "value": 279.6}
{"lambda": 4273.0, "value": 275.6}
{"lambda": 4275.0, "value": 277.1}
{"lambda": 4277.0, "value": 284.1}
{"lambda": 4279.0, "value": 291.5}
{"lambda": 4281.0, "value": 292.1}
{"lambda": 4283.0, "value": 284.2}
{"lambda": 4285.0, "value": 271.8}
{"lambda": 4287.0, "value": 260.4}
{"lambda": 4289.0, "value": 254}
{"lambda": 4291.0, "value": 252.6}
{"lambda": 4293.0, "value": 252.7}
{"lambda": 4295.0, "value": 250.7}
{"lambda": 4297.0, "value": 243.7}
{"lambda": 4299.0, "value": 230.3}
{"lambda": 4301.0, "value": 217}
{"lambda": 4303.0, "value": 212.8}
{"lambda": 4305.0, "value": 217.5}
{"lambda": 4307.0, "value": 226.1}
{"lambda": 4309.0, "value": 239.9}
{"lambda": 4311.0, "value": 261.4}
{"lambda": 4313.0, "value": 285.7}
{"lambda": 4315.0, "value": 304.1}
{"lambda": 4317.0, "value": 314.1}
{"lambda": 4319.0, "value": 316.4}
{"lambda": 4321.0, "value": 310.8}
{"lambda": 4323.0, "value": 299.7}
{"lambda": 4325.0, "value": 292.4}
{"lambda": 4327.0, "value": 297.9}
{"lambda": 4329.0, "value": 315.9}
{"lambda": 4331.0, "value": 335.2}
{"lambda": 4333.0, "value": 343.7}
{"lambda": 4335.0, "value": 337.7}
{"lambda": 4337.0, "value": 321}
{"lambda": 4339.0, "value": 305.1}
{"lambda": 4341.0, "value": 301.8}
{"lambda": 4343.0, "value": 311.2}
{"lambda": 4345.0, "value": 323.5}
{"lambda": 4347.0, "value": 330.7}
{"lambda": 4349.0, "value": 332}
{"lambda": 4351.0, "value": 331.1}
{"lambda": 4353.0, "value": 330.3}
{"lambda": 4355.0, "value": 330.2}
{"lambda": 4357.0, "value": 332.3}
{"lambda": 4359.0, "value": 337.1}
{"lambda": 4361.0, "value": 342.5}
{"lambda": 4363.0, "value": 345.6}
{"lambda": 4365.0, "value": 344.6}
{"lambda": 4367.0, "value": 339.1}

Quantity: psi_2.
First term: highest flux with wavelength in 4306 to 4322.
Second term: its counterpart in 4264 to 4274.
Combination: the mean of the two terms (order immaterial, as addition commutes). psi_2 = 306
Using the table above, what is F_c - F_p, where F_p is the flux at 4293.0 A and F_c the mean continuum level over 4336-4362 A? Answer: 73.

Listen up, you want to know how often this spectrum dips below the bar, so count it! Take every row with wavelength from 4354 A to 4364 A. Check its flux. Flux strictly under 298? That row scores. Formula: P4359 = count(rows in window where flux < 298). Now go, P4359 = 0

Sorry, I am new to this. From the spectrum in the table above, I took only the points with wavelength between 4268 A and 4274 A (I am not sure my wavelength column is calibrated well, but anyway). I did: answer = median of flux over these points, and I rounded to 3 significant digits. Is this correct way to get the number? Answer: 280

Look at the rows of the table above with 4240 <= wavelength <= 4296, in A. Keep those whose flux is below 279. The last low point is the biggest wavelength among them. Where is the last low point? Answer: 4295.0 A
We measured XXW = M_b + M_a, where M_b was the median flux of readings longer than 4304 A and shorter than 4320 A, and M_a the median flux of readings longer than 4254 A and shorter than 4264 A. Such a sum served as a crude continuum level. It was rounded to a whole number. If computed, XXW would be 570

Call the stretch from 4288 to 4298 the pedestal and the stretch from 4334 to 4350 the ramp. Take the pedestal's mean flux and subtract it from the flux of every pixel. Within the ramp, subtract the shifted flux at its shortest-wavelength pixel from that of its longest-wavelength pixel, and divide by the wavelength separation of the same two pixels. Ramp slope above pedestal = -0.4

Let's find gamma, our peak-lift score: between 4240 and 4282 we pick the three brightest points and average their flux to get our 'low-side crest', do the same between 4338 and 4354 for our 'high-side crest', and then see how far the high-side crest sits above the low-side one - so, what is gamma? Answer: 34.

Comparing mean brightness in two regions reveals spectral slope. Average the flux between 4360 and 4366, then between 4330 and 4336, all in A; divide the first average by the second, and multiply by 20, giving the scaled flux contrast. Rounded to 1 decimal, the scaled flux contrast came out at 20.3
